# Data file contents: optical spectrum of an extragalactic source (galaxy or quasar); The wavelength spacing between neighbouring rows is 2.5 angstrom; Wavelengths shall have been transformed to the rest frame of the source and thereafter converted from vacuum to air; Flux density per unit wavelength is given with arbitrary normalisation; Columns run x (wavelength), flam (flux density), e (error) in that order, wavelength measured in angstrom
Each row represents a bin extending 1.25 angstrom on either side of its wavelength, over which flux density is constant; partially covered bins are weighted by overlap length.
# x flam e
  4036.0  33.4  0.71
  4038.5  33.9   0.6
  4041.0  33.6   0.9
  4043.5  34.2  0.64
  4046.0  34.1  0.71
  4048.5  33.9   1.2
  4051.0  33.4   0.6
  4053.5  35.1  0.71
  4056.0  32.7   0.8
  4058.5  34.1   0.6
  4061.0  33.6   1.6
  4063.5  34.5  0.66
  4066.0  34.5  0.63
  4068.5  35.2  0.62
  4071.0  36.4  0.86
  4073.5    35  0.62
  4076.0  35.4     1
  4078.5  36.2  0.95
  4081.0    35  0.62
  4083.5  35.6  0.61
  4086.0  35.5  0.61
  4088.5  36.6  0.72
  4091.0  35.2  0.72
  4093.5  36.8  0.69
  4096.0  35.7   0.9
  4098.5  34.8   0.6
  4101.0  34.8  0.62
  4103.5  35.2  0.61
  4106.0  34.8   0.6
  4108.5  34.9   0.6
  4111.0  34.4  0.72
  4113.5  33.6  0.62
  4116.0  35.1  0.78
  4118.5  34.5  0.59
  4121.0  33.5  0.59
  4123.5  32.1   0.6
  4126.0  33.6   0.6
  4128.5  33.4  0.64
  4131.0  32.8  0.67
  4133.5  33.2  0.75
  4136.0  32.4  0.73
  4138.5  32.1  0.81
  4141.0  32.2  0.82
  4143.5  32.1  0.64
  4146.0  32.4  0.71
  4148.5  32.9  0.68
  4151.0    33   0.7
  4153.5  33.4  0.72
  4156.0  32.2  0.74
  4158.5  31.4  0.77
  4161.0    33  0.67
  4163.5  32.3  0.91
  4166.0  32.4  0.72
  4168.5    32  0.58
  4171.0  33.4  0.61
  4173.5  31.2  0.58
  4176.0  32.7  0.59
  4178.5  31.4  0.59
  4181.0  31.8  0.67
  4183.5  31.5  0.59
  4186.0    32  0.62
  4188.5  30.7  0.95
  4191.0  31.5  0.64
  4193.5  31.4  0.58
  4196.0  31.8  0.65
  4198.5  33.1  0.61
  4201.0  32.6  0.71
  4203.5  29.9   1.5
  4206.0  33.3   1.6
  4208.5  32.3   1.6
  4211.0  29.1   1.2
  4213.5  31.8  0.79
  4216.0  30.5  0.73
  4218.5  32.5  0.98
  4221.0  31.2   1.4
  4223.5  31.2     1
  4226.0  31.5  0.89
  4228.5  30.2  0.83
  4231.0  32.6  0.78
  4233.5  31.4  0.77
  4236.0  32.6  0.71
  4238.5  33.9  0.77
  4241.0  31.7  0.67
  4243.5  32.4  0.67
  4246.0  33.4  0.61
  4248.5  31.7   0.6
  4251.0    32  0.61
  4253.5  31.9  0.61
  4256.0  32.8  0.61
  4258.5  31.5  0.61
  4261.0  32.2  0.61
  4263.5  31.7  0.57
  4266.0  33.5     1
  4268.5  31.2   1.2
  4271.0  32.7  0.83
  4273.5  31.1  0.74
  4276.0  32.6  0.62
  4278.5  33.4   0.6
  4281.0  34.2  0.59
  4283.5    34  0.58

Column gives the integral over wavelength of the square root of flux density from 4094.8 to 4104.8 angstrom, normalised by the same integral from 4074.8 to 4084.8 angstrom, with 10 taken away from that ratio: -9.01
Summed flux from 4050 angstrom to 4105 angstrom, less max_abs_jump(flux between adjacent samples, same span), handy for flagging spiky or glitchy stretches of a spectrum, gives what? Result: 769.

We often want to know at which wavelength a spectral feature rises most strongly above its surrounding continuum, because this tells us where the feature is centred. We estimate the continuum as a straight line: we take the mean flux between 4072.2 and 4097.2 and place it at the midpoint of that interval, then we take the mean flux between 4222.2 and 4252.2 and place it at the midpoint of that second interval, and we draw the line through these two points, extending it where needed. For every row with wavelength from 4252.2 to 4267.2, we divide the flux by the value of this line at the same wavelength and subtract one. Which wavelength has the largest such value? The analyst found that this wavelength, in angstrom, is 4266.0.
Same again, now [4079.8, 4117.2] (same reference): 4093.5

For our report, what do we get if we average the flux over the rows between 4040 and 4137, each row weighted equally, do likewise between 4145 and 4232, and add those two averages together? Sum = 66.4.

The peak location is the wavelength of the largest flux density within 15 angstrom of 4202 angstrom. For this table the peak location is 4206.0 angstrom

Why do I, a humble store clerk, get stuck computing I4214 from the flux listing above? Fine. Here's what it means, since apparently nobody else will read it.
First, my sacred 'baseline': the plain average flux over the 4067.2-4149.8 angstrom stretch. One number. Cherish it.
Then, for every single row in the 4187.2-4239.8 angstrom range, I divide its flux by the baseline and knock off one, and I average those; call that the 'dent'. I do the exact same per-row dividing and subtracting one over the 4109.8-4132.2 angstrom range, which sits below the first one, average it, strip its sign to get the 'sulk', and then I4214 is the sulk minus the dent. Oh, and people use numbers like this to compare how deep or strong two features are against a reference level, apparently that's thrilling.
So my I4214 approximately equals 0.098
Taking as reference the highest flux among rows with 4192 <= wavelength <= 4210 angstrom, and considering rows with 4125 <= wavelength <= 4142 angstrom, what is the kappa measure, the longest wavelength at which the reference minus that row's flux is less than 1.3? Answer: 4141.0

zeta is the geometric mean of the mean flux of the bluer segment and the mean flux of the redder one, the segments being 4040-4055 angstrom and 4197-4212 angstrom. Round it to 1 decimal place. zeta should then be 32.9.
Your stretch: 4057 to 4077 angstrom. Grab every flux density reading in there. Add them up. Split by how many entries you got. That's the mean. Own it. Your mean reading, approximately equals 34.8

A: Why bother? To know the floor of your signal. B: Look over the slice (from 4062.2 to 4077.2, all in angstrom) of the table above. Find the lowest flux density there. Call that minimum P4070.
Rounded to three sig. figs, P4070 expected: 34.5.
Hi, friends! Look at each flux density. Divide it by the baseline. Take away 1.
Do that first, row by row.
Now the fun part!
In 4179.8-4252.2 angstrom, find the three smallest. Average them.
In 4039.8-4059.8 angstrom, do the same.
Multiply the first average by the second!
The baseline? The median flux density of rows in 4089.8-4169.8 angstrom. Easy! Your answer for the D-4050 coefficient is 0.0002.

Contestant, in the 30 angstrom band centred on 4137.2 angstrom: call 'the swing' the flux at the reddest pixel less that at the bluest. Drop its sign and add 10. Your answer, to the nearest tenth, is 10.9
